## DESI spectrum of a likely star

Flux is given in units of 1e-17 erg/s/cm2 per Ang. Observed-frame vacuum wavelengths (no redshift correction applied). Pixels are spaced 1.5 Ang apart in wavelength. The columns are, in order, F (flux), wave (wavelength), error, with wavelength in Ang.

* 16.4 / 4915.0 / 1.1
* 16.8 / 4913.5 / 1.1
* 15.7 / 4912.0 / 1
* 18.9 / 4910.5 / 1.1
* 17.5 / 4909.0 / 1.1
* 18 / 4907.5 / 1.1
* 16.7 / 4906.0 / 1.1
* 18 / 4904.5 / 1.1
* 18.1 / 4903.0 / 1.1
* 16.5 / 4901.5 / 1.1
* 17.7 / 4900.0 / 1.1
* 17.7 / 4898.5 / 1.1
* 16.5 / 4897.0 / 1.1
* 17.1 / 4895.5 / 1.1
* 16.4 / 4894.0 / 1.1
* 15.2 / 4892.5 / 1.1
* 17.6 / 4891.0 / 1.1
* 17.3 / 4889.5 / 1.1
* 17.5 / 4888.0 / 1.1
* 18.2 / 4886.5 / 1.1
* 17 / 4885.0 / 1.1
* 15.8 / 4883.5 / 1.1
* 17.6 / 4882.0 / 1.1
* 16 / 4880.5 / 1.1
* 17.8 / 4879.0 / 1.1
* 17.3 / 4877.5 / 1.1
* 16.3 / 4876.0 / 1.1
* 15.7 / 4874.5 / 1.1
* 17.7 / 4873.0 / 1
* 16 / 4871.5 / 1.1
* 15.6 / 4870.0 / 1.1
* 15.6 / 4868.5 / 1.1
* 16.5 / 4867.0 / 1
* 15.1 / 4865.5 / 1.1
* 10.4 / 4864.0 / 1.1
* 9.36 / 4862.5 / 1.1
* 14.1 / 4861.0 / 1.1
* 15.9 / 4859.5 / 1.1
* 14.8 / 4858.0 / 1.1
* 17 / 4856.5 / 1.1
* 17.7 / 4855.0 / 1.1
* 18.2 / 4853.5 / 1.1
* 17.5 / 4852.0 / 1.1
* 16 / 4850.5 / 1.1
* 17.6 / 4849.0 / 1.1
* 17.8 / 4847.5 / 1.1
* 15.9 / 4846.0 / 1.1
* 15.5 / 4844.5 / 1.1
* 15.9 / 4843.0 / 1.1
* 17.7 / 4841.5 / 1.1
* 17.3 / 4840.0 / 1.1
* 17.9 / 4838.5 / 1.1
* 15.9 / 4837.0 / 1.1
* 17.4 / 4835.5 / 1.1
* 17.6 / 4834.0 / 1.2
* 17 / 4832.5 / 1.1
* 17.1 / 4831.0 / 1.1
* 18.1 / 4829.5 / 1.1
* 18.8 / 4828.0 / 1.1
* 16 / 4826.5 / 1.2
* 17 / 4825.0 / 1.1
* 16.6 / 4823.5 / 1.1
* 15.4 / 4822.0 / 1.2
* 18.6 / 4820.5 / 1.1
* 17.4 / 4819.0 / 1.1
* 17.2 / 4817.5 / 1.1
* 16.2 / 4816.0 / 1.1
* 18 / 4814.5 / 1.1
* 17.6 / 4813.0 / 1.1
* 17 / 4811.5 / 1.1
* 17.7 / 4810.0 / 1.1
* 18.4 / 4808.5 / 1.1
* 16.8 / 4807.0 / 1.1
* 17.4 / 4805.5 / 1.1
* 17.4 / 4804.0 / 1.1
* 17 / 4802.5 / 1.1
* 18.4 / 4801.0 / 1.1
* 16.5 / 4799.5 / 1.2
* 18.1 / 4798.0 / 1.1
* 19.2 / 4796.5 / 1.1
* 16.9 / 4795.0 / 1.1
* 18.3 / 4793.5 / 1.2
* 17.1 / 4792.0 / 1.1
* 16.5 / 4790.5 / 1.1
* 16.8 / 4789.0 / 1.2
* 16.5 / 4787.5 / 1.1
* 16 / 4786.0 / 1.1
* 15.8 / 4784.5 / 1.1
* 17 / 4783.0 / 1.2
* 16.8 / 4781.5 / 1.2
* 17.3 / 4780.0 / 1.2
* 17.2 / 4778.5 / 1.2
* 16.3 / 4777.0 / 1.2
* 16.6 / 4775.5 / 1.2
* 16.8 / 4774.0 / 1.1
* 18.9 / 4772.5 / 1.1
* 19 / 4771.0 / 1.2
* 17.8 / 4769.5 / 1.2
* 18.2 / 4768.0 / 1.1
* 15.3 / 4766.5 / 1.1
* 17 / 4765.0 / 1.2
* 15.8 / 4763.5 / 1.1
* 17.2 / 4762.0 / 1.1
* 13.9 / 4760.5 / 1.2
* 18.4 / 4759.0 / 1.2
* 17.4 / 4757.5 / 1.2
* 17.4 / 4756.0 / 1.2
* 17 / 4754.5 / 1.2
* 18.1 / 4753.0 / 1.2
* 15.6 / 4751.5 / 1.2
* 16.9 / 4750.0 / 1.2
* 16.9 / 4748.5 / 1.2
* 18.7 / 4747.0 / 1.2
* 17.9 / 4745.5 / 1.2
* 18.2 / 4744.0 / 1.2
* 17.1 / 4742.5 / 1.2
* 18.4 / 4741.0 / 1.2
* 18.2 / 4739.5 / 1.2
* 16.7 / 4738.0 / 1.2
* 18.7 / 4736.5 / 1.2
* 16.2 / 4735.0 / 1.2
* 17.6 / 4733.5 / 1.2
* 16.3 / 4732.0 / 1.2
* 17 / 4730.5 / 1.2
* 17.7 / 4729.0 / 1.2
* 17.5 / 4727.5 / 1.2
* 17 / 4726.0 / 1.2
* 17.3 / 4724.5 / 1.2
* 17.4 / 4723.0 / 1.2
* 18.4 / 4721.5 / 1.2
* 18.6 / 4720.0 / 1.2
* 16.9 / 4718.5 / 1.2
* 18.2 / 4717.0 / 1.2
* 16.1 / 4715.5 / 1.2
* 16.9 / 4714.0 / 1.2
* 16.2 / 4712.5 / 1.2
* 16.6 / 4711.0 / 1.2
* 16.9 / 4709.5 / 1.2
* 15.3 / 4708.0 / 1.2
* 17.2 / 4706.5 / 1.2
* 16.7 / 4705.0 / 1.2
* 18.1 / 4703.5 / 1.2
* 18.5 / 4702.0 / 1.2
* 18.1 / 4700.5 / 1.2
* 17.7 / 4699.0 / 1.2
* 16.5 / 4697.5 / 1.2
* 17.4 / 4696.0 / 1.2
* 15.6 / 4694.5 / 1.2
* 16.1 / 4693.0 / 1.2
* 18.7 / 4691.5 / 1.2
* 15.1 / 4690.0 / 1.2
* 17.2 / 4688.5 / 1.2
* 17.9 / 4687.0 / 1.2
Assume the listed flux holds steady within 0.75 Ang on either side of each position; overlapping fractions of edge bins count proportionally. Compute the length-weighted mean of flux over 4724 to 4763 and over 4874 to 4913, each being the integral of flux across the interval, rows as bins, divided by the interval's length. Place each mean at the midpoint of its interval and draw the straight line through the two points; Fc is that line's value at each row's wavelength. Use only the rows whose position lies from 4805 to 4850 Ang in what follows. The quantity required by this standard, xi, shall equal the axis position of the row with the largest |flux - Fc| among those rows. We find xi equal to 4822.0 Ang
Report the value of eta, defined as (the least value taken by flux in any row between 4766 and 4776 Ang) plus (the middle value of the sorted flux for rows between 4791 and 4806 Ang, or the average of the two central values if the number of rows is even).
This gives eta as 32.7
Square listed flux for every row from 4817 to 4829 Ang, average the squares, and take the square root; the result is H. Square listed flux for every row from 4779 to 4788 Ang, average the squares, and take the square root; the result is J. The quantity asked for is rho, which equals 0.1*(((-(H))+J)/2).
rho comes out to -0.029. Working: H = 17.16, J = 16.6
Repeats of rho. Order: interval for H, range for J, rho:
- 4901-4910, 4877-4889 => -0.016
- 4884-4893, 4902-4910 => 0.025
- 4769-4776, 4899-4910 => -0.017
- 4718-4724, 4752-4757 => -0.017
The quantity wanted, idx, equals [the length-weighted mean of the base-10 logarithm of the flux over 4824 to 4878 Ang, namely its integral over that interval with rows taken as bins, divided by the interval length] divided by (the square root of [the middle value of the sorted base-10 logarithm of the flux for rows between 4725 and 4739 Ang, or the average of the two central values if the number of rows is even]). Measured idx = 1.09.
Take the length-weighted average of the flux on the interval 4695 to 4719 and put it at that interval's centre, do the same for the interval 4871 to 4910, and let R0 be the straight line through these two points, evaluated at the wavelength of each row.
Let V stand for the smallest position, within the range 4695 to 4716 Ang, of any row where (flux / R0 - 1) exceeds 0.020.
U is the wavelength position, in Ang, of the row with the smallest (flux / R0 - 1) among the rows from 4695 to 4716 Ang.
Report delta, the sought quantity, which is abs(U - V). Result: 9.0 Ang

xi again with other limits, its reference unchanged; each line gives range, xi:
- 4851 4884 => 4862.5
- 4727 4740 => 4736.5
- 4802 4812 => 4808.5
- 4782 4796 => 4784.5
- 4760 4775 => 4760.5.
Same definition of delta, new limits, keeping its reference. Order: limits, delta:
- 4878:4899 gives 13.5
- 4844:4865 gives 15.0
